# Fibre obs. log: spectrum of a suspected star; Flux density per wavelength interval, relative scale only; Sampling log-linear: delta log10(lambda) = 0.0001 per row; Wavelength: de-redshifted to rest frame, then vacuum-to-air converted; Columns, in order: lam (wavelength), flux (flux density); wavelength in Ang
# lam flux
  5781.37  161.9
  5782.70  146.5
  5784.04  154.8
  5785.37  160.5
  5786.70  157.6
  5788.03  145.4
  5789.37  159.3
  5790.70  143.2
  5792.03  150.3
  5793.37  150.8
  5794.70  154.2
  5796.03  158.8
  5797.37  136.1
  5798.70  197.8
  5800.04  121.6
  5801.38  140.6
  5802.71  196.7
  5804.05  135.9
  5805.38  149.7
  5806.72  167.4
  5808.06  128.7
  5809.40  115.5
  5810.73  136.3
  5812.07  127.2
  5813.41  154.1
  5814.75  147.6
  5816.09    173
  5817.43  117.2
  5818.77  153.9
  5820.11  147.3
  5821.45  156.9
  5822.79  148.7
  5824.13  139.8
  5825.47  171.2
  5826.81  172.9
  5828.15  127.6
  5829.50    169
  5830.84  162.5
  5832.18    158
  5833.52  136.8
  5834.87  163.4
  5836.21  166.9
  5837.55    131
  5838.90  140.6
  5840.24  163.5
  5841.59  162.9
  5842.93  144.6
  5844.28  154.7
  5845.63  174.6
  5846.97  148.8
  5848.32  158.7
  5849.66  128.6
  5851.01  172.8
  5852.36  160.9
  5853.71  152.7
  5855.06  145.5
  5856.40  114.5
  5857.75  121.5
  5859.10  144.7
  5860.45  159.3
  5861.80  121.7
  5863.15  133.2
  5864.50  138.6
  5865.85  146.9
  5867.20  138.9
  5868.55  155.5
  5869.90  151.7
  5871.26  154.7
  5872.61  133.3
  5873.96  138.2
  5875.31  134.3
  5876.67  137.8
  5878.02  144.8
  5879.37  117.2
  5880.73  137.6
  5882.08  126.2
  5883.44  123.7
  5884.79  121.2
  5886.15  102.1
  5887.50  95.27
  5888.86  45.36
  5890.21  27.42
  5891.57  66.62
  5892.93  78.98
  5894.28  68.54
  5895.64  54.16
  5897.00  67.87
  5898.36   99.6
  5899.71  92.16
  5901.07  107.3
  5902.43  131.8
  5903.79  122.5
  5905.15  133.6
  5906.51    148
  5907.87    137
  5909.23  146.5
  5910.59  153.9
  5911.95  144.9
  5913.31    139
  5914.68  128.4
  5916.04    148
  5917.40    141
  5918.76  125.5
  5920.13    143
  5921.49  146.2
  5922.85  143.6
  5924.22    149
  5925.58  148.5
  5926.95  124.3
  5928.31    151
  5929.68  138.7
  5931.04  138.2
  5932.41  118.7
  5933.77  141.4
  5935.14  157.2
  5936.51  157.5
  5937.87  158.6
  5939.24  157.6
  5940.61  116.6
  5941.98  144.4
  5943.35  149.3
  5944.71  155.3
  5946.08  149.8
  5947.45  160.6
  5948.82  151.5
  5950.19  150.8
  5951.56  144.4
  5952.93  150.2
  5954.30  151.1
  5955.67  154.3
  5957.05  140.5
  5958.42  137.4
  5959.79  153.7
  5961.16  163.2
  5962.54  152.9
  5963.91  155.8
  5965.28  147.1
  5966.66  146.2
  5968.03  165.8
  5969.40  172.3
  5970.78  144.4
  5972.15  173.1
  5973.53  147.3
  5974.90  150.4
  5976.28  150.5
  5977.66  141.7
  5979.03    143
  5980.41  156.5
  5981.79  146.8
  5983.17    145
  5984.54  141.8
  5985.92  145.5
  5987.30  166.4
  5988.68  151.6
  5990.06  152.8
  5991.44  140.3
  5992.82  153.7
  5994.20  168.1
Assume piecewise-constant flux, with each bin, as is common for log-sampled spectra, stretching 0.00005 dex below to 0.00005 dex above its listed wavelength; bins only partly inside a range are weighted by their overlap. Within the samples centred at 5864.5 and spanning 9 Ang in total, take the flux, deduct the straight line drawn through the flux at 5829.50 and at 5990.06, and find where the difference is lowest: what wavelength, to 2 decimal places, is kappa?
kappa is 5861.80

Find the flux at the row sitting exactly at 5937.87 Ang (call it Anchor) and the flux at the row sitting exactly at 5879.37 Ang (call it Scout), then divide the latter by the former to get 0.74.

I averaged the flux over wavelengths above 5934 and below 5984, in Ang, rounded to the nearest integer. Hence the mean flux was 151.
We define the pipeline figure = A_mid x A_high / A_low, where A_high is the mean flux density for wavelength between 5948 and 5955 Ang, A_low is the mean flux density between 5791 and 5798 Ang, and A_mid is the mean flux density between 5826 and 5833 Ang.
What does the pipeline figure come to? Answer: 158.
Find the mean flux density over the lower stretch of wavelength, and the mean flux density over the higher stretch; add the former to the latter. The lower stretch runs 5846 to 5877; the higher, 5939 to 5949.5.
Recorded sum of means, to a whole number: 291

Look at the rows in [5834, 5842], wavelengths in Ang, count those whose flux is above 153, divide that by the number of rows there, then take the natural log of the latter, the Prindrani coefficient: -0.4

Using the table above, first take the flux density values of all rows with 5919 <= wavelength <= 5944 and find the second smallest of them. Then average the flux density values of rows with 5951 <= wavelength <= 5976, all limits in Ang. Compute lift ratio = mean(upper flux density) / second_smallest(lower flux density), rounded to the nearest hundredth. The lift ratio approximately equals 1.29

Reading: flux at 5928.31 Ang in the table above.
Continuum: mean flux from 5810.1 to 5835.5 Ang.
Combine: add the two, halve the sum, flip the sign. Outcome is -151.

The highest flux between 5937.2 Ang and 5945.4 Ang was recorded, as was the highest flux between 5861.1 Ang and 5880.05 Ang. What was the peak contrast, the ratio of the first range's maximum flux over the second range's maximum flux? 1.02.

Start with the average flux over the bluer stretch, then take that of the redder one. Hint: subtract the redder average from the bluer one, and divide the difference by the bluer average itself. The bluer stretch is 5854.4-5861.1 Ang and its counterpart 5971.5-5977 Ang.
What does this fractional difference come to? -0.13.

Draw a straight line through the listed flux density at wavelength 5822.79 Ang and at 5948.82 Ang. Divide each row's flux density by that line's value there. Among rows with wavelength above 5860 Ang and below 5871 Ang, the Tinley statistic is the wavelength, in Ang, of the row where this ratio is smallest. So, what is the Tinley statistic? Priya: 5861.80 Ang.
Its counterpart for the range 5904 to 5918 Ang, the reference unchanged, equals 5914.68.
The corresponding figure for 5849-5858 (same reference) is 5856.40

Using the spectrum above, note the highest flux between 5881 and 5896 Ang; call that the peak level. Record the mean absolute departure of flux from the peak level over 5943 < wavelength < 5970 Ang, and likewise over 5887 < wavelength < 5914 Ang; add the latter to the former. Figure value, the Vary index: 62.1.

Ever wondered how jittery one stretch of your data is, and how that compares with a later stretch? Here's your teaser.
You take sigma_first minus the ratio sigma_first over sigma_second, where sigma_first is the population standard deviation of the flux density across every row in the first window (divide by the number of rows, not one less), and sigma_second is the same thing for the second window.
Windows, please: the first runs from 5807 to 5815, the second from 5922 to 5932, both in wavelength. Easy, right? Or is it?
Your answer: 11.4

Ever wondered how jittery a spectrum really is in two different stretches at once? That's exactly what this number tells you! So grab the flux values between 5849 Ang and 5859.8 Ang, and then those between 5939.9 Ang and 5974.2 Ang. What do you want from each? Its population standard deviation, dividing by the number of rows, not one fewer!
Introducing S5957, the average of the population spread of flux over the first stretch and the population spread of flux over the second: 15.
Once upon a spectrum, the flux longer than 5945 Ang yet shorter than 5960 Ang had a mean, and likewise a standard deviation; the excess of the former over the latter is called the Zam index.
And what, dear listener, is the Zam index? 143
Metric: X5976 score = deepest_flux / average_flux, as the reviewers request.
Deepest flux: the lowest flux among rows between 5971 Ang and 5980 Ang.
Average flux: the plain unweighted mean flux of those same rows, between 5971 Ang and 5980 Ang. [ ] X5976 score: 0.94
